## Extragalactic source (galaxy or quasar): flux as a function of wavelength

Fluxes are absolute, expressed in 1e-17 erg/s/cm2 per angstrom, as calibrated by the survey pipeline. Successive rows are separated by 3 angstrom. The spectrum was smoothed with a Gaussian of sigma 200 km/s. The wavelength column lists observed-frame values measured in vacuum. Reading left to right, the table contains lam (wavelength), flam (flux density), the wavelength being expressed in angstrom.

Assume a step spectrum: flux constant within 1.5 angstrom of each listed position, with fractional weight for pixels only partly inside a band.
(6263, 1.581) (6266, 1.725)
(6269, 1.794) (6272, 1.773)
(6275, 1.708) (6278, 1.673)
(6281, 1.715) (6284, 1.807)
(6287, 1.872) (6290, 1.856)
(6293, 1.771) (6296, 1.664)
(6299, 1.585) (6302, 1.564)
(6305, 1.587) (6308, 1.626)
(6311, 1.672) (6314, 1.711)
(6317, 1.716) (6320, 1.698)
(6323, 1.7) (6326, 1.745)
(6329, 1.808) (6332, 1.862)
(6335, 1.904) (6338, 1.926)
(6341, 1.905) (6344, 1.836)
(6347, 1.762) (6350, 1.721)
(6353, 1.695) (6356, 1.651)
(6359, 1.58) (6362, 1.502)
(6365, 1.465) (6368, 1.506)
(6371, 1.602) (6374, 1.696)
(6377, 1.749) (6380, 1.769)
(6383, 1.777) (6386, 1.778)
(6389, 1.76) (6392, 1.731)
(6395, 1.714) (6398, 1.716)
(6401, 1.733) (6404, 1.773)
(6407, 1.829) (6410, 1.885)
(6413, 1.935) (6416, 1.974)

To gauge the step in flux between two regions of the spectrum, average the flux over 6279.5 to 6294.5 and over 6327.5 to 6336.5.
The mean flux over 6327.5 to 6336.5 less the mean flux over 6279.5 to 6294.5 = 0.05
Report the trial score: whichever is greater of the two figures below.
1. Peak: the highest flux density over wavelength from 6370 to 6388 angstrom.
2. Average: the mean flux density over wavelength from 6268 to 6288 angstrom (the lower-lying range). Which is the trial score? 1.78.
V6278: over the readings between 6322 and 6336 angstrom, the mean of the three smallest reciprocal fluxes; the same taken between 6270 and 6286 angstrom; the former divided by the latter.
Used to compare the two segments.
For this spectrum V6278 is 0.95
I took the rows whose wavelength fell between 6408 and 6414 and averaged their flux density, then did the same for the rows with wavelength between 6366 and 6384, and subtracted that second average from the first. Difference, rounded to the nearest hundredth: 0.23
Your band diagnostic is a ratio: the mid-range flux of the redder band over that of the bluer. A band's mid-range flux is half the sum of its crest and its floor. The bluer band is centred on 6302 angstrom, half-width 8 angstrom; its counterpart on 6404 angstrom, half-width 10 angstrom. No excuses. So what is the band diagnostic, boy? 1.130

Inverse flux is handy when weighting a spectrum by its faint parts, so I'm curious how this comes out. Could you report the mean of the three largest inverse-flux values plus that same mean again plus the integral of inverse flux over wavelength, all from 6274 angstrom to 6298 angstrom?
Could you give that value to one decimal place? 14.9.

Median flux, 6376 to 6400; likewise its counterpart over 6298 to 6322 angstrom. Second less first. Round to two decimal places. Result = -0.11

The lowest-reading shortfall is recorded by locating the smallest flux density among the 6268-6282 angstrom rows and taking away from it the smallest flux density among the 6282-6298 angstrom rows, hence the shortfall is 0.01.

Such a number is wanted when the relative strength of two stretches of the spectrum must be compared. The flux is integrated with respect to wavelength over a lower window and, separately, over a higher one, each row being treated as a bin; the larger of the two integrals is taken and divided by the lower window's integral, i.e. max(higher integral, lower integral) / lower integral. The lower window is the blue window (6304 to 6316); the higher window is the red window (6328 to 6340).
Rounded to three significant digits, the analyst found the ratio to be 1.14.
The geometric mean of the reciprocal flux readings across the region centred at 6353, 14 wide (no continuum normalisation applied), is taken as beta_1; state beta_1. 0.595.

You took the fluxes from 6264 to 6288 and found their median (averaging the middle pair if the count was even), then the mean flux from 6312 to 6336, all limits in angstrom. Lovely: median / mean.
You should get 0.99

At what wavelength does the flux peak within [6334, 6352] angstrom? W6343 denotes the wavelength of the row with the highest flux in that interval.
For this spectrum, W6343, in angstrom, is 6338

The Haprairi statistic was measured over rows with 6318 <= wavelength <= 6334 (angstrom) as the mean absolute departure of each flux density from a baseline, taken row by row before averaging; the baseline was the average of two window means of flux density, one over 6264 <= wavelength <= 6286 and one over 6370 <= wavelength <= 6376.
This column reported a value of 0.07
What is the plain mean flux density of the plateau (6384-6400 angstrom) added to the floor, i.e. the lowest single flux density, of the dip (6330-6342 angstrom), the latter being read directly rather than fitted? 3.60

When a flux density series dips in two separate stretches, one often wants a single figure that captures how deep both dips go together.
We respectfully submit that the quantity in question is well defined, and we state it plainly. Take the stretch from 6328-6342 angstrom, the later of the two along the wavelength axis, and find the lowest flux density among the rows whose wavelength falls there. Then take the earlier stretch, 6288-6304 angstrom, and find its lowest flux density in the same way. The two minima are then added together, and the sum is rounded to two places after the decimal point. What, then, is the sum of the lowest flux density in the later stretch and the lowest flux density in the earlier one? 3.37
